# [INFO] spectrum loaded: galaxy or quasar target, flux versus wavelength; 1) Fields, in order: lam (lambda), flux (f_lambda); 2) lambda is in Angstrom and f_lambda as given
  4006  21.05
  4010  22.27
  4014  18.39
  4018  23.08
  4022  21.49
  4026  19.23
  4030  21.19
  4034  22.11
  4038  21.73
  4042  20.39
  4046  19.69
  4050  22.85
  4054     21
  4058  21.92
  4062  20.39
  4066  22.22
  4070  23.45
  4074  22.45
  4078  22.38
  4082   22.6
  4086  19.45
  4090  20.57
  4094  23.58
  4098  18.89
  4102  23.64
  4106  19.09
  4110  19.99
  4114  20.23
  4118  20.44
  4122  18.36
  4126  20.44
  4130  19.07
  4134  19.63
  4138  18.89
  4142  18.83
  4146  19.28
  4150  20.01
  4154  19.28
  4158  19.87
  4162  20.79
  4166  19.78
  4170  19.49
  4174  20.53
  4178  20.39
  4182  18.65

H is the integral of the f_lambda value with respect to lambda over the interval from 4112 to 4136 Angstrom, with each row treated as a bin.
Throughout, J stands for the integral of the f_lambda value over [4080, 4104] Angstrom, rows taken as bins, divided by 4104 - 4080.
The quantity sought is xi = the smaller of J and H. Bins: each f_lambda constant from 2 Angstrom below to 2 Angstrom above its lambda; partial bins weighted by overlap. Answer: 21.5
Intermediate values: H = 473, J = 21.5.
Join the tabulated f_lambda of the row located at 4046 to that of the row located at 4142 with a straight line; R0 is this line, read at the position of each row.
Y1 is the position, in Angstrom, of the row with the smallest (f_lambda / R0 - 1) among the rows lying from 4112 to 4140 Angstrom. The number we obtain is 4122 Angstrom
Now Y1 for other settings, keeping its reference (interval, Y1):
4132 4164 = 4142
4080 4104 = 4098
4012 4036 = 4014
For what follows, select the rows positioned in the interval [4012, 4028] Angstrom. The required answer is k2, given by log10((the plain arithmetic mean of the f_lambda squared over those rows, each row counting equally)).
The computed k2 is 2.63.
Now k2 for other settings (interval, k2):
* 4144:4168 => 2.60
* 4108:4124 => 2.59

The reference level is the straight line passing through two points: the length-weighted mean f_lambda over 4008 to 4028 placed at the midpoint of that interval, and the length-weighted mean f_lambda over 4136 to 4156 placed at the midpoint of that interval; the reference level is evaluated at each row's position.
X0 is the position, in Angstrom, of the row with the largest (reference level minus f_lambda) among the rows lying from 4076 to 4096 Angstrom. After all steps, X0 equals 4086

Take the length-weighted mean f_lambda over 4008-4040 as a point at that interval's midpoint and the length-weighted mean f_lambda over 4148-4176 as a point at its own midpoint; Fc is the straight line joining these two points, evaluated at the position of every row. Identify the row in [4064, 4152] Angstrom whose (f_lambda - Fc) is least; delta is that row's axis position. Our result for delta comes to 4122 Angstrom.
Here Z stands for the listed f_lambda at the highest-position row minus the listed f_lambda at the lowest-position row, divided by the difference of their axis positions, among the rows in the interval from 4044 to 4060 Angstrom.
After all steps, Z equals 0.19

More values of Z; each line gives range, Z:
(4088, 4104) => 0.26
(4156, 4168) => -0.01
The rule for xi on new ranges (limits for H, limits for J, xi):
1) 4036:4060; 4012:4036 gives 20.9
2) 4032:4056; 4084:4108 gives 20.9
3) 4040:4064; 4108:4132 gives 19.8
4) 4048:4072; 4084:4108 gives 20.9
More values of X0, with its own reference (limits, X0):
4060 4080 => 4062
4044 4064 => 4046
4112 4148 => 4122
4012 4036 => 4014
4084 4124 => 4122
